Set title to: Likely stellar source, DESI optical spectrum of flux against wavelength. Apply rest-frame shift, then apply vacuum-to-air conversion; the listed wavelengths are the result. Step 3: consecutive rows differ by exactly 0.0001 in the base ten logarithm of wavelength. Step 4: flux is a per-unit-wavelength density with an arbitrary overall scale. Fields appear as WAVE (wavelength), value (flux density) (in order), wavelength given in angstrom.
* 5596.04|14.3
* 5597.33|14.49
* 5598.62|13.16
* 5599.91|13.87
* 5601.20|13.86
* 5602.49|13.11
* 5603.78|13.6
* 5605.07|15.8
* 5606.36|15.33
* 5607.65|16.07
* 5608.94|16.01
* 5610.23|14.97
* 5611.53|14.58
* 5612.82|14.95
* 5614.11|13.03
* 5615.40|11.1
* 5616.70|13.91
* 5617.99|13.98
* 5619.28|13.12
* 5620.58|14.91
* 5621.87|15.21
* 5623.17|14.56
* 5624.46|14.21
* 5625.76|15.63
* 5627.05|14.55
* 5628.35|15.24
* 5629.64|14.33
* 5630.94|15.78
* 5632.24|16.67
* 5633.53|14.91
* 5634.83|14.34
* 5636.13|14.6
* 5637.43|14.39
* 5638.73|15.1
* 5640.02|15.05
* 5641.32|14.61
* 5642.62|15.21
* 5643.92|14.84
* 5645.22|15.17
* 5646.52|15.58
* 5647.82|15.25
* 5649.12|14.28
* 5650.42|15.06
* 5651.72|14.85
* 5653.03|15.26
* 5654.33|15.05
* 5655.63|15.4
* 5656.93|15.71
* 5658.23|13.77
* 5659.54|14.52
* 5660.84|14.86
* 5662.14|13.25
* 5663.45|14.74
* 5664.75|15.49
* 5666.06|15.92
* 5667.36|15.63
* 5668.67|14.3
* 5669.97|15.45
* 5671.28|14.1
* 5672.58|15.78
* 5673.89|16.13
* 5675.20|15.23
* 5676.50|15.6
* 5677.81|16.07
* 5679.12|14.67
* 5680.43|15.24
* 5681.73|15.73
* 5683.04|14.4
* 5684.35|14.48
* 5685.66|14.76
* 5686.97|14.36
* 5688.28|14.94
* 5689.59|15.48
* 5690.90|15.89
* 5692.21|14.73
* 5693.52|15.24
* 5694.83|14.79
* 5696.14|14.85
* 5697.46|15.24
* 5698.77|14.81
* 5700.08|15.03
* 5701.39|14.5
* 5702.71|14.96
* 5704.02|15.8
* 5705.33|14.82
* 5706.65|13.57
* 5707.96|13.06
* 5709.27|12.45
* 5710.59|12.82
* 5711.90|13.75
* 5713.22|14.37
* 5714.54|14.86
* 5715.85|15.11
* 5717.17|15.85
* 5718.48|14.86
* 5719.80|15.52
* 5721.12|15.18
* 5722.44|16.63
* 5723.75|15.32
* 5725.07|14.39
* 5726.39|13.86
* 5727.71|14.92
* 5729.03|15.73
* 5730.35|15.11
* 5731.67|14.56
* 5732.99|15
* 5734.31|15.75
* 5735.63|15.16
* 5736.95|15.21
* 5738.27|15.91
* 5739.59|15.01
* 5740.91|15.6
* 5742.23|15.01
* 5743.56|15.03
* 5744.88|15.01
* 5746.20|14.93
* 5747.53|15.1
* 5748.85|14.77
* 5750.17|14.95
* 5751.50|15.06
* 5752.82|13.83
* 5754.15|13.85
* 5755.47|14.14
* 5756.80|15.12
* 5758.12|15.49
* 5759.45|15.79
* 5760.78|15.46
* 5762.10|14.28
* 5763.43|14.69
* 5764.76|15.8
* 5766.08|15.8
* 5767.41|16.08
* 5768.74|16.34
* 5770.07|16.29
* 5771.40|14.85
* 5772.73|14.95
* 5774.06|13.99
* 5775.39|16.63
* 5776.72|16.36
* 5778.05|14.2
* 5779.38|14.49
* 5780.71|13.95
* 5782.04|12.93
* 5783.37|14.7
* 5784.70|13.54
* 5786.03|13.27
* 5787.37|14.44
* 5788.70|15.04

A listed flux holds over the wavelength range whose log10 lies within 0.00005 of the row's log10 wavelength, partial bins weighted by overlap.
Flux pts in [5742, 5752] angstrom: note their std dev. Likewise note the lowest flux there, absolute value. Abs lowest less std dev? 14.7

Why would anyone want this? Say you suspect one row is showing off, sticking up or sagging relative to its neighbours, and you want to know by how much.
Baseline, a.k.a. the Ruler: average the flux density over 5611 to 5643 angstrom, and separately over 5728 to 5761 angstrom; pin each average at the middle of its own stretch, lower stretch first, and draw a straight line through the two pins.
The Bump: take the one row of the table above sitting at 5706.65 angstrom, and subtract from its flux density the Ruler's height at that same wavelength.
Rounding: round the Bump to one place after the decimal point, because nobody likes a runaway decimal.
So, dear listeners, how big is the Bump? -1.3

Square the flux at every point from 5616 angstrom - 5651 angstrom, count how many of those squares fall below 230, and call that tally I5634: 18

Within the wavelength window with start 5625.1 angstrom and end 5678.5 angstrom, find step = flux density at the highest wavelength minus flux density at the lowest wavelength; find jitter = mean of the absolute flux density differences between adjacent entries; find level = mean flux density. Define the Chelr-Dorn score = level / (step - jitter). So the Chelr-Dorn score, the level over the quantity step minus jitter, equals -51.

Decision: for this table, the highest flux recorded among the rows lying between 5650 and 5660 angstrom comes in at 15.71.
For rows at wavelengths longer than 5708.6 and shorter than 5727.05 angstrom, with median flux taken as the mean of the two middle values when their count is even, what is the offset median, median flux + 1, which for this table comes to 15.9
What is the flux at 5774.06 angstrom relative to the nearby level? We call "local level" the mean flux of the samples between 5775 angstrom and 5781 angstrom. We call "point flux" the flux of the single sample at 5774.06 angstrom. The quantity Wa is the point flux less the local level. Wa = -1.1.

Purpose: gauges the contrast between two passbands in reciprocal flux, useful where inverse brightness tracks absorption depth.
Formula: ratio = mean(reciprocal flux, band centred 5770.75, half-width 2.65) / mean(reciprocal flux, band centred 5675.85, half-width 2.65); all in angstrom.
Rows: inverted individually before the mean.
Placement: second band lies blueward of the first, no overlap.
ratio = 1.01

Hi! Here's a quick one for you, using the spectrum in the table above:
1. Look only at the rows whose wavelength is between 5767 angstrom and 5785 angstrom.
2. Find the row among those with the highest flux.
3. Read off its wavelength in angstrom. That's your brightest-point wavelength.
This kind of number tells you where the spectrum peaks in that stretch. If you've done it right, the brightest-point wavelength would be 5775.39 angstrom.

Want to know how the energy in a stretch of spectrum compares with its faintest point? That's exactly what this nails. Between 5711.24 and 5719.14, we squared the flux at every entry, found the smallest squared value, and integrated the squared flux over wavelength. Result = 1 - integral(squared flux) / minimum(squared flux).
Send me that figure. -8.17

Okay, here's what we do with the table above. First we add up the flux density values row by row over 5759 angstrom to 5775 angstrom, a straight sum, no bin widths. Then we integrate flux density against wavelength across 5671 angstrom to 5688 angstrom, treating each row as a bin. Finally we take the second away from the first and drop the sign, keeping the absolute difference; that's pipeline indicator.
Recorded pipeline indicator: 73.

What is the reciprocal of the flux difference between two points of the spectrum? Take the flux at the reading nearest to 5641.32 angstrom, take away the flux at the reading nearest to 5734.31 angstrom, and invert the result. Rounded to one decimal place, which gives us -0.9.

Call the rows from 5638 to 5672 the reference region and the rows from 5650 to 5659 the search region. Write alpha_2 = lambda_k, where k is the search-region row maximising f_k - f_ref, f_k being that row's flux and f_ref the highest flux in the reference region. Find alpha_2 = 5656.93 angstrom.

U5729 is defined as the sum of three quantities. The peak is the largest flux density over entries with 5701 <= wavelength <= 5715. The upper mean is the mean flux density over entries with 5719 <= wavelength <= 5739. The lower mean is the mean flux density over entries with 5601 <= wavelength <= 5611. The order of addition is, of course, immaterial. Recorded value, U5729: 45.9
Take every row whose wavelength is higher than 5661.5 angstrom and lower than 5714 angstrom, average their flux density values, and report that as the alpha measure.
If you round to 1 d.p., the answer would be 14.8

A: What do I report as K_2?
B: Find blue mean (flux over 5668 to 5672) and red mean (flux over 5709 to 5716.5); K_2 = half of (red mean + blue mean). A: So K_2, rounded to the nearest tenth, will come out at 14.3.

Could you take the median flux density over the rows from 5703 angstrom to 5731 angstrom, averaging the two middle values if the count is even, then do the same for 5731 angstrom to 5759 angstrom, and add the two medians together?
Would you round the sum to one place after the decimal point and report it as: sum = 29.9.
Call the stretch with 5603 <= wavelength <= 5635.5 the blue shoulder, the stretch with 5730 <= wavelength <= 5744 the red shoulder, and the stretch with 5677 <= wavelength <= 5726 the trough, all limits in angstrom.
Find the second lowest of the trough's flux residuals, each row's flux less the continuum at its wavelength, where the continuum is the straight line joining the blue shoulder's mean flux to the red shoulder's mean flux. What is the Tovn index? -2.3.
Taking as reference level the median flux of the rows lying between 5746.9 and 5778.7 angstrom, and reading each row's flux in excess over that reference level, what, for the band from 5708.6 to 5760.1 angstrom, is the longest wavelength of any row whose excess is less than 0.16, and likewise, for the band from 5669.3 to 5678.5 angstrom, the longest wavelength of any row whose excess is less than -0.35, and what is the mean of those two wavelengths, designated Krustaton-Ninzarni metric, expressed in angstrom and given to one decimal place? 5714.0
